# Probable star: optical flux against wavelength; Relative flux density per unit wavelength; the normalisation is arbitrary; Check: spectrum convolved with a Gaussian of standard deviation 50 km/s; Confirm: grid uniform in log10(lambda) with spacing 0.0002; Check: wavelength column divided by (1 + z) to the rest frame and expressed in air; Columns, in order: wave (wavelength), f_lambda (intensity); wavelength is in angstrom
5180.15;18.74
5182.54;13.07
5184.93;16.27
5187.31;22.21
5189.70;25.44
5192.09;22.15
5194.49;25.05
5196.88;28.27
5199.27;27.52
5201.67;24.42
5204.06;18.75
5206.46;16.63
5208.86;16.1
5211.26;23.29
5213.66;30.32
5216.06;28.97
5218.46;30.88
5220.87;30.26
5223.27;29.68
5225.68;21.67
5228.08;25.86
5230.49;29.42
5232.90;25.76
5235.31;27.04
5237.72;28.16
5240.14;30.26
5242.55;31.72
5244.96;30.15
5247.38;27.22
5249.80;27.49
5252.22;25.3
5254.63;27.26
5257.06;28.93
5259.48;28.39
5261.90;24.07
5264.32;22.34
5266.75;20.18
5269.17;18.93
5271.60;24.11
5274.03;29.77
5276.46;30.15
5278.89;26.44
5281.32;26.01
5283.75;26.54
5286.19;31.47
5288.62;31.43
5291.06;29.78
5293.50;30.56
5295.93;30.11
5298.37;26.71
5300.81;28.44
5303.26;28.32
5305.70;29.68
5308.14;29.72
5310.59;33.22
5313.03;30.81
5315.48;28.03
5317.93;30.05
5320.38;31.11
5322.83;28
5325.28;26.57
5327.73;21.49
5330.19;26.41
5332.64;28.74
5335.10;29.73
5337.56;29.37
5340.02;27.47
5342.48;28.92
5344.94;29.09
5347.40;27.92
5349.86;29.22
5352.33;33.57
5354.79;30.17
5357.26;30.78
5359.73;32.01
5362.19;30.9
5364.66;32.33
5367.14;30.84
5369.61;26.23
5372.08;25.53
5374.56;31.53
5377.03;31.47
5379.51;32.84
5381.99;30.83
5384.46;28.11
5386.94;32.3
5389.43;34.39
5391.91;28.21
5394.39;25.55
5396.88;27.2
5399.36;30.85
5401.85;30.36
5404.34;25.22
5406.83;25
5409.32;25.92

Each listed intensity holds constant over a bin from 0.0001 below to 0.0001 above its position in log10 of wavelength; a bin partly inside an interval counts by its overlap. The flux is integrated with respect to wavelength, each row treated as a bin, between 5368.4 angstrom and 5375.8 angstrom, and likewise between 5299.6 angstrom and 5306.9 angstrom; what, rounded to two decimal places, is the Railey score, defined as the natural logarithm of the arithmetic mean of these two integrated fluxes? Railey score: 5.34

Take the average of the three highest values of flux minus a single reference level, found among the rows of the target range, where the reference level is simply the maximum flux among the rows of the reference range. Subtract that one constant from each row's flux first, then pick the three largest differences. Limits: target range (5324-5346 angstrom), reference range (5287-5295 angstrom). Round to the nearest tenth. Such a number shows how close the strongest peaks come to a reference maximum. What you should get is -2.0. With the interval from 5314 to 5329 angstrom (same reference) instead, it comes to -1.7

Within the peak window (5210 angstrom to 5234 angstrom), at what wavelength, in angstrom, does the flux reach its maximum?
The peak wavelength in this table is 5218.46 angstrom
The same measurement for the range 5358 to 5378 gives 5364.66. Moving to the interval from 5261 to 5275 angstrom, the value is 5274.03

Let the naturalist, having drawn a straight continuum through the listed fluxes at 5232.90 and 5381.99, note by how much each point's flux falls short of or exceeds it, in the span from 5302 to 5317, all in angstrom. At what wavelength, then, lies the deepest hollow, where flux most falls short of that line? 5315.48 angstrom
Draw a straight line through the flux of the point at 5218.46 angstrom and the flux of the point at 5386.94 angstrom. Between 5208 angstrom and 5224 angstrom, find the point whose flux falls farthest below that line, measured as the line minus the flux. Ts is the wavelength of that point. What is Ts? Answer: 5208.86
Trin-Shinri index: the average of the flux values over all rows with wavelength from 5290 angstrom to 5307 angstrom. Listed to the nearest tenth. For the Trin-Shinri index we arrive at 29.1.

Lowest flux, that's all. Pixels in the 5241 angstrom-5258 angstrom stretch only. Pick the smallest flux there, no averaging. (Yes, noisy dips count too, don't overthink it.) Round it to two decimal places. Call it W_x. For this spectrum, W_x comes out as 25.30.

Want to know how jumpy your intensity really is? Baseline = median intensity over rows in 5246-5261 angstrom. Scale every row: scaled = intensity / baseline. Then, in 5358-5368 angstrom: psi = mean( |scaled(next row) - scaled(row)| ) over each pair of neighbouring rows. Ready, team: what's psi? 0.05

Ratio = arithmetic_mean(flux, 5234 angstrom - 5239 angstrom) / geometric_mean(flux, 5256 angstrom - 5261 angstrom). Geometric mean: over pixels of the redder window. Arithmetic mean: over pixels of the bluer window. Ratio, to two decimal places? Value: 0.96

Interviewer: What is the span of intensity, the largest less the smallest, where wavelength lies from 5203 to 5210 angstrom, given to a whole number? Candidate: 3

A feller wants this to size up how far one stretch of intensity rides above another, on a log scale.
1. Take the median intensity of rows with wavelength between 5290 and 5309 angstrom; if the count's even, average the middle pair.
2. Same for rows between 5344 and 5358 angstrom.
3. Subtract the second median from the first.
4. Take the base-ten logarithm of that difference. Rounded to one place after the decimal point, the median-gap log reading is -2.3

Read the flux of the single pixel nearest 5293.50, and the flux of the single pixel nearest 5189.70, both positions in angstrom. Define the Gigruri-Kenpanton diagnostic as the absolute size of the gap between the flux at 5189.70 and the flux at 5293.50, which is 5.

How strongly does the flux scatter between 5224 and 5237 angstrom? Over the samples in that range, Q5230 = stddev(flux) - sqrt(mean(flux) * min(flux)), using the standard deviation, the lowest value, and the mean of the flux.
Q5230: -21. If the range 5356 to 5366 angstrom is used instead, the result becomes -30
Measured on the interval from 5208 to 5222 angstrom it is -15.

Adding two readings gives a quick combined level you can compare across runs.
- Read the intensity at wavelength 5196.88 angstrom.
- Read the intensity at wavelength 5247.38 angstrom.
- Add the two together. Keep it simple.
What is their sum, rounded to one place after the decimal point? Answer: 55.5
